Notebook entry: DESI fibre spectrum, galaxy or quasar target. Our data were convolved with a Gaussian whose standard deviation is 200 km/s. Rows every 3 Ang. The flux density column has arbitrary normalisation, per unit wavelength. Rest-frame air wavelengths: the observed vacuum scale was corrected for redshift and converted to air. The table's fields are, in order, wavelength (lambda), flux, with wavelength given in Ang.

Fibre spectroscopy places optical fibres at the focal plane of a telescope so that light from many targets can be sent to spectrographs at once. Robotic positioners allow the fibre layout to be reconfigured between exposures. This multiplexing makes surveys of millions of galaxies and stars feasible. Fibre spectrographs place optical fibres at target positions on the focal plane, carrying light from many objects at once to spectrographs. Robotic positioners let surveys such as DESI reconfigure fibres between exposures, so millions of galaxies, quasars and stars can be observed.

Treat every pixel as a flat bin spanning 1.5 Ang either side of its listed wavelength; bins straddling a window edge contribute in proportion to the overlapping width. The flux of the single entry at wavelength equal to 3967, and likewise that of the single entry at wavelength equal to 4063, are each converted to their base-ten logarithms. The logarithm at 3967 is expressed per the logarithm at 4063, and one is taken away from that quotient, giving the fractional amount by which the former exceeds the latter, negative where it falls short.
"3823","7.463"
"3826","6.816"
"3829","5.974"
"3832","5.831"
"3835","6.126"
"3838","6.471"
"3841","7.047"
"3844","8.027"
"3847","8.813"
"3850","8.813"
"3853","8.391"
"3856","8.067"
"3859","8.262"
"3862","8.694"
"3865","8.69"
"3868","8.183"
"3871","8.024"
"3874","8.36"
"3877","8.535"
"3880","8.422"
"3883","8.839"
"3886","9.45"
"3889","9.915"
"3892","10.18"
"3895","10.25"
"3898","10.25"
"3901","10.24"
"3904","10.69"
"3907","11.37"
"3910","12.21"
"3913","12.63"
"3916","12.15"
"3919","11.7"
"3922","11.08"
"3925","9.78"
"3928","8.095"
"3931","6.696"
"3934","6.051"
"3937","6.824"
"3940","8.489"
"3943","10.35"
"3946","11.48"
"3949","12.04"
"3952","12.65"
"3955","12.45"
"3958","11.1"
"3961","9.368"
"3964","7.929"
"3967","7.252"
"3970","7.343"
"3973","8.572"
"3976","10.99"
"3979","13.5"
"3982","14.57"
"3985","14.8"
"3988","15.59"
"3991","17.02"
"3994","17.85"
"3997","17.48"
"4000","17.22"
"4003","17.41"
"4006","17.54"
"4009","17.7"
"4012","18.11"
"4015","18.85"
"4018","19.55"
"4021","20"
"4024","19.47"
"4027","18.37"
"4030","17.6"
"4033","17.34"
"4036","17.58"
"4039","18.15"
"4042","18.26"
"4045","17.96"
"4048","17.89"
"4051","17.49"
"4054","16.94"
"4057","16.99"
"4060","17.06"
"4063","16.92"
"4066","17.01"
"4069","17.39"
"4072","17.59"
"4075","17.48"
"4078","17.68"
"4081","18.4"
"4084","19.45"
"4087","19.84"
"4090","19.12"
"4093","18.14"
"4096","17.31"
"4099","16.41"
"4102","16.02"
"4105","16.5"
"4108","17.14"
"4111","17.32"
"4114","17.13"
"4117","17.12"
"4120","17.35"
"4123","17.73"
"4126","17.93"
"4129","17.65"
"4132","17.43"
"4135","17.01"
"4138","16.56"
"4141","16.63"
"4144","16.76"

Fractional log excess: -0.30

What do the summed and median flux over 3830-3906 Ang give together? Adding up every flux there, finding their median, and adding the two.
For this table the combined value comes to 223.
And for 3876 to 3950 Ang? 258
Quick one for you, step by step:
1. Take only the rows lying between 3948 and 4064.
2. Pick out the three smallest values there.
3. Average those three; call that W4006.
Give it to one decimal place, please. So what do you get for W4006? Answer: 7.5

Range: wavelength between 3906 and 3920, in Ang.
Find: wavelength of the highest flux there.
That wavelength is 3913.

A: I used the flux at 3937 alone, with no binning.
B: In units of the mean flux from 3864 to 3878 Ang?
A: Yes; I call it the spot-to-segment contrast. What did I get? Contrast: 0.82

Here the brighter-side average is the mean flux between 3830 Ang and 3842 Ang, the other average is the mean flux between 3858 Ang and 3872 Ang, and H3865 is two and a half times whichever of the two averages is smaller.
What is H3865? 16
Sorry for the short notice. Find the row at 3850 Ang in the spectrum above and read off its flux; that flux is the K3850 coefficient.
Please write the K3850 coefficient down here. 8.813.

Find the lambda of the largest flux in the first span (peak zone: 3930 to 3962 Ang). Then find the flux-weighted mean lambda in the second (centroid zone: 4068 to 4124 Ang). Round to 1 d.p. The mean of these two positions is 4023.8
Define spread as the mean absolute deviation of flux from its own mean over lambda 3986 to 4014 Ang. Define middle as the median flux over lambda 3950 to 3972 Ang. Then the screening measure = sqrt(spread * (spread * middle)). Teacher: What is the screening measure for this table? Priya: 1.5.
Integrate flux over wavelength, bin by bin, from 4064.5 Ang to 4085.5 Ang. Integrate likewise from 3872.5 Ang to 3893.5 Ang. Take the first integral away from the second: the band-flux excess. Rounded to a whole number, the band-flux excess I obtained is -184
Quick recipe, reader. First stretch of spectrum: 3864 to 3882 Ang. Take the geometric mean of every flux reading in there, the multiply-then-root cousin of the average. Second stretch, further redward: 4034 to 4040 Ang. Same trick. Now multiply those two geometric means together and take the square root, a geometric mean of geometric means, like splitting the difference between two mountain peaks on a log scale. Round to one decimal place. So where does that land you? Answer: 12.2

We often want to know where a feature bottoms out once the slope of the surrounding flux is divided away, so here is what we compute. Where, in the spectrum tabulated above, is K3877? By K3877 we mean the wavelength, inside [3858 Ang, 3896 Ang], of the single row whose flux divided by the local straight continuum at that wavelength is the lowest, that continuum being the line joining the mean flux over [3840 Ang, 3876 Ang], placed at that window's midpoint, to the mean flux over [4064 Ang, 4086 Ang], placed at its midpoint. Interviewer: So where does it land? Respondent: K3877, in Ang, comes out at 3871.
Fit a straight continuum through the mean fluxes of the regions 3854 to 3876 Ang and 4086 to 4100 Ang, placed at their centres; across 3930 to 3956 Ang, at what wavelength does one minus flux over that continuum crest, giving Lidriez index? 3934 Ang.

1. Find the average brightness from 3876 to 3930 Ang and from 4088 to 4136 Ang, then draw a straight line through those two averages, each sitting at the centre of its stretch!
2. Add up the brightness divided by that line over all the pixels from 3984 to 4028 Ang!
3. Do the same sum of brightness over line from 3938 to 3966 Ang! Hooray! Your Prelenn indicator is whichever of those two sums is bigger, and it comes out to 19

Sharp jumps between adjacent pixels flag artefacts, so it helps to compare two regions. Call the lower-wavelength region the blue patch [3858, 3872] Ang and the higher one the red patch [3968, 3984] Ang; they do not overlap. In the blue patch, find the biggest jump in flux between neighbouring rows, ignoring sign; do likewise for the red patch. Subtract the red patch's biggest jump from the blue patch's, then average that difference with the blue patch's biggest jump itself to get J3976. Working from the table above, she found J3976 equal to -0.7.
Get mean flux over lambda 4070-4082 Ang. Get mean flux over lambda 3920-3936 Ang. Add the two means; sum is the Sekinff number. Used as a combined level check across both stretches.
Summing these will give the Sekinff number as 26.1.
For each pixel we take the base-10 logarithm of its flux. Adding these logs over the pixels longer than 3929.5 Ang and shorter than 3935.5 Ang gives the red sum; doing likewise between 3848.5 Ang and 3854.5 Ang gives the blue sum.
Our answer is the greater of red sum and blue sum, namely 1.87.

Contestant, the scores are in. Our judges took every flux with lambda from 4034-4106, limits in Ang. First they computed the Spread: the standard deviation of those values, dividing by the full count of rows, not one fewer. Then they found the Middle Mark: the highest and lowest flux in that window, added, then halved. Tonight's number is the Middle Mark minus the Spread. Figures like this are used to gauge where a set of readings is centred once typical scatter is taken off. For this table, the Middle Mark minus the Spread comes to 17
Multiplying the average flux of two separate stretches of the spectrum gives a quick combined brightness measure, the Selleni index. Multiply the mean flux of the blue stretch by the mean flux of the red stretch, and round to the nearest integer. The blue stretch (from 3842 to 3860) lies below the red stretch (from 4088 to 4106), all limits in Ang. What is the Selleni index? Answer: 145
